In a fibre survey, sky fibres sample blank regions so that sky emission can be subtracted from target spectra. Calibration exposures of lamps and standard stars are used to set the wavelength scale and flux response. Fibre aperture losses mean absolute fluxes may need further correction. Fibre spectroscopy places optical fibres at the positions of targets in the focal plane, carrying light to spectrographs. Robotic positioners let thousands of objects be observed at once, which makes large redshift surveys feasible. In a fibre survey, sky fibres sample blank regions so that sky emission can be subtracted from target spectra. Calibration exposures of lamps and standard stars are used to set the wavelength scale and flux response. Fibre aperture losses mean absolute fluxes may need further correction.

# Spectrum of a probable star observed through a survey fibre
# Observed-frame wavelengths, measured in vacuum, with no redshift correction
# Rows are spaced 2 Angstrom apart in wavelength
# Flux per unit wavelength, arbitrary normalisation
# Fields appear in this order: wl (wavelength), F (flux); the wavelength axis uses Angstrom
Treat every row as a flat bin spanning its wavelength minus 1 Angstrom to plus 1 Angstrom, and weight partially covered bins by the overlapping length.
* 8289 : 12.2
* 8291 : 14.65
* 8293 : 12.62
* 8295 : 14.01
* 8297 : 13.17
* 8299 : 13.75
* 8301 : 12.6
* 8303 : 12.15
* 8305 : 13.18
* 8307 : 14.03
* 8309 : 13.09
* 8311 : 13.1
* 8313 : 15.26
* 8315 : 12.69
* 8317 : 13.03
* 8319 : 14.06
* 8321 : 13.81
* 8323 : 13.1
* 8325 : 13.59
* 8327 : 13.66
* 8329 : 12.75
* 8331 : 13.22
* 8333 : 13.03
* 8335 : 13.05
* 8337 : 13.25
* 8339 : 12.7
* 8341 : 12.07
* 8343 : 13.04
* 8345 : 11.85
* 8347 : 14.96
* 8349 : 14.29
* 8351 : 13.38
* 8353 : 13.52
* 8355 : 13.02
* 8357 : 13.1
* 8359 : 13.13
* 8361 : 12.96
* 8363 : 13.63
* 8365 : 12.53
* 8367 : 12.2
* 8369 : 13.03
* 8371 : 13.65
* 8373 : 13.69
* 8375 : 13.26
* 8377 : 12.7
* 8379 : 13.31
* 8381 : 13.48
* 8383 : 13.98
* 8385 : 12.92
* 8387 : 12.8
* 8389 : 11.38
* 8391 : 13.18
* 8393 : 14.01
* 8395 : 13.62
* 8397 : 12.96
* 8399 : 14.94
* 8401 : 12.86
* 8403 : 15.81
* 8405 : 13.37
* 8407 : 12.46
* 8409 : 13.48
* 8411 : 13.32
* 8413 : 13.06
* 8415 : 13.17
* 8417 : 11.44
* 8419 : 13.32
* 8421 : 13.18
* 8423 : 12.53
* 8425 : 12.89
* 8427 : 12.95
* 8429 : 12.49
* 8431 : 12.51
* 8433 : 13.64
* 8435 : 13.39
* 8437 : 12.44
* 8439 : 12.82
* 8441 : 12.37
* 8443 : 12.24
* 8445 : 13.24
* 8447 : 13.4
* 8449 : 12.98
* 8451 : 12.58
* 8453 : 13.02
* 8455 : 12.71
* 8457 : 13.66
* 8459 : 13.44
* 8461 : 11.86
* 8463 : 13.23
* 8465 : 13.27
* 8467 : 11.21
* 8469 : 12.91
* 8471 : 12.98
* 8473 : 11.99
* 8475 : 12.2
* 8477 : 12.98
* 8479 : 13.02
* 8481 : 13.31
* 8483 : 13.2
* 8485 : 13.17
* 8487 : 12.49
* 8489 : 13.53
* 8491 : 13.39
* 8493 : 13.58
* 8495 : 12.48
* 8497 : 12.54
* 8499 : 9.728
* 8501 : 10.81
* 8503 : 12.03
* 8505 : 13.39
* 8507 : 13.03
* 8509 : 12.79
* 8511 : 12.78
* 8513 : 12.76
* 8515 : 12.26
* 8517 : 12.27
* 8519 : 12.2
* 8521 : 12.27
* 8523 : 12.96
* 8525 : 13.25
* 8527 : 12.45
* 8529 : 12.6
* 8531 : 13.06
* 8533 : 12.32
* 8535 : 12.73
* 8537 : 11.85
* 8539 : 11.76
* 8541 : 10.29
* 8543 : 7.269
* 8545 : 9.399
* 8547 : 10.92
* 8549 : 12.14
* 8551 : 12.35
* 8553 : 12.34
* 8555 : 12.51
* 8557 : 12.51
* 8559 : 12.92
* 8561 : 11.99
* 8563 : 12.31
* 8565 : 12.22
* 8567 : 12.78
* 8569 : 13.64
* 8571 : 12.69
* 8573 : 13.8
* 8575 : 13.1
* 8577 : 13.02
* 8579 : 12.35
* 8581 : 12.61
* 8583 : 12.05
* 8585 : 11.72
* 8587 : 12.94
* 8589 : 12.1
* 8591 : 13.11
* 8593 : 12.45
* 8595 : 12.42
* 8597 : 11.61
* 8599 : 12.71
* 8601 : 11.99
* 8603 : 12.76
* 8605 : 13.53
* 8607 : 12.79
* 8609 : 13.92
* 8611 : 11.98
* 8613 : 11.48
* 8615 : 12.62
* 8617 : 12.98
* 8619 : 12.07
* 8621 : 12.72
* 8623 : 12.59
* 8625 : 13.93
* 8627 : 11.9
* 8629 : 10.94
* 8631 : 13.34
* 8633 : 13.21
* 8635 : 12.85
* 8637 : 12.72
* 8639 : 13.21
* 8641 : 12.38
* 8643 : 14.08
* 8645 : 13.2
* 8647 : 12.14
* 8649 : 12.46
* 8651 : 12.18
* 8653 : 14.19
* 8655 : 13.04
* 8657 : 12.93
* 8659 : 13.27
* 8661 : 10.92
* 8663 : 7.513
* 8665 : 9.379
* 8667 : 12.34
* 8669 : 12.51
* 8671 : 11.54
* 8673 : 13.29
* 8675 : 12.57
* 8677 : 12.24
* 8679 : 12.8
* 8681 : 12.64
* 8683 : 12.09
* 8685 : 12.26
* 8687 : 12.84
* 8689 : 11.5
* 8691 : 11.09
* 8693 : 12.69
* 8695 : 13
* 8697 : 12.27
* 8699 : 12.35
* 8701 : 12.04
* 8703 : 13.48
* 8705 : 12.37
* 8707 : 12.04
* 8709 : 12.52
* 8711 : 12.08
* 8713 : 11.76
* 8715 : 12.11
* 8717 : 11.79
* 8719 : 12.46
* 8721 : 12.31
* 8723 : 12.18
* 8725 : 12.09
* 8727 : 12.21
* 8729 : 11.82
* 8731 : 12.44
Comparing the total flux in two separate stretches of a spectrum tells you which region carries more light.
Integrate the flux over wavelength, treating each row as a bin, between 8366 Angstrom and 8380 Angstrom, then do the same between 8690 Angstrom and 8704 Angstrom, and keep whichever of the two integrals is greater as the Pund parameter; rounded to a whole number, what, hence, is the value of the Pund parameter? 184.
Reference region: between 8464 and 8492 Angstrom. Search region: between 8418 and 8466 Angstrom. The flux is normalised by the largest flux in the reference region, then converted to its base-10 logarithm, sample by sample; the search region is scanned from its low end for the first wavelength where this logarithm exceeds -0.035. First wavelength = 8419 Angstrom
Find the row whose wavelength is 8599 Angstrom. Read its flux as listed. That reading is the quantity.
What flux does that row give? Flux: 12.71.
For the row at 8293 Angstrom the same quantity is 12.62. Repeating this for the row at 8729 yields 11.82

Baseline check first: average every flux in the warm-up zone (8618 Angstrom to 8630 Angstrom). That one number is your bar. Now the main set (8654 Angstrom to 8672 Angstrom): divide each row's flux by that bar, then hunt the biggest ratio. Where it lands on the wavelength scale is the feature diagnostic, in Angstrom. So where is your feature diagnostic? 8659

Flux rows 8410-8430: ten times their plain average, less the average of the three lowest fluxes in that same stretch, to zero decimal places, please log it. 116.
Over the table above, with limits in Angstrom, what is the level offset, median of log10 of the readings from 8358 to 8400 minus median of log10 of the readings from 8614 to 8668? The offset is 0.015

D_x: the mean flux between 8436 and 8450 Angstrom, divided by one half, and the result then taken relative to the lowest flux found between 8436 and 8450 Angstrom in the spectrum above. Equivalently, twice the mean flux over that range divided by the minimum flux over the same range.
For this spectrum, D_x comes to 2.09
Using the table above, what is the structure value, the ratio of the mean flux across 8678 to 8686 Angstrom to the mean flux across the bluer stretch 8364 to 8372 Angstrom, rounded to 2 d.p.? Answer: 0.97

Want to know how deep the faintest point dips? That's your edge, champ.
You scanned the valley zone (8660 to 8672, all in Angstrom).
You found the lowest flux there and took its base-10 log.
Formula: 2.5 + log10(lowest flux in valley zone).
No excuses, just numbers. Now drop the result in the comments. 3.38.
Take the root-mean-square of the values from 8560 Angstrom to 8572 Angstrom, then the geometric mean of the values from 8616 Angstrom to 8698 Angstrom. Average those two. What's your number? 12.5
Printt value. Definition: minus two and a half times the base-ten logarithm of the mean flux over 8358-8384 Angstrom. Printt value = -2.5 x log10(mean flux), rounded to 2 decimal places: -2.80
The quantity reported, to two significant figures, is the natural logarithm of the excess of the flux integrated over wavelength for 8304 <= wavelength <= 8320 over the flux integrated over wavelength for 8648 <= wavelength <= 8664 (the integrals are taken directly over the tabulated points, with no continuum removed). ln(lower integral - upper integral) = 3.2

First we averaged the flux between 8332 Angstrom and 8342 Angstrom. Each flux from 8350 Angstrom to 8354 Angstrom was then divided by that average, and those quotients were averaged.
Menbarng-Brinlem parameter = 1.05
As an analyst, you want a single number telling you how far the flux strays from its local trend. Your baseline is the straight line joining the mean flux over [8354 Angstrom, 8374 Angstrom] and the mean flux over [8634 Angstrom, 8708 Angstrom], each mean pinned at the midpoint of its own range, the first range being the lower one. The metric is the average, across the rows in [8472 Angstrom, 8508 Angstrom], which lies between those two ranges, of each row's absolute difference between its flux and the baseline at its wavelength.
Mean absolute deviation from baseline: 0.71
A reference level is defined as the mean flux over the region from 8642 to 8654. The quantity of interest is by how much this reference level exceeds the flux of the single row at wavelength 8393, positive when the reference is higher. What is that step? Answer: -0.97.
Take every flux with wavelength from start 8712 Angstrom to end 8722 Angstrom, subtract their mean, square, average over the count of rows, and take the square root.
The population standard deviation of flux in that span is 0.3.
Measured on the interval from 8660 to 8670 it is 1.9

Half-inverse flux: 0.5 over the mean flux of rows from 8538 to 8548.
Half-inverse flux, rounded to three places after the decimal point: 0.050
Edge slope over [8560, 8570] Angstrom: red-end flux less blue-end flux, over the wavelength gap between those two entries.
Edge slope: 0.21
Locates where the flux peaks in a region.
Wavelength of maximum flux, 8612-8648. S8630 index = 8643 Angstrom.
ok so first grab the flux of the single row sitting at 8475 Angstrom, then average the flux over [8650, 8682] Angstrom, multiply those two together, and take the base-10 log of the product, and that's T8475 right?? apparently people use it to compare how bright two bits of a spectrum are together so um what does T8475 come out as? 2.17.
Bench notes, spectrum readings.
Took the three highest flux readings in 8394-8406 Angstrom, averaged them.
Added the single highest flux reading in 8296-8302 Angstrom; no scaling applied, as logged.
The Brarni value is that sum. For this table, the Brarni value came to 28.5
